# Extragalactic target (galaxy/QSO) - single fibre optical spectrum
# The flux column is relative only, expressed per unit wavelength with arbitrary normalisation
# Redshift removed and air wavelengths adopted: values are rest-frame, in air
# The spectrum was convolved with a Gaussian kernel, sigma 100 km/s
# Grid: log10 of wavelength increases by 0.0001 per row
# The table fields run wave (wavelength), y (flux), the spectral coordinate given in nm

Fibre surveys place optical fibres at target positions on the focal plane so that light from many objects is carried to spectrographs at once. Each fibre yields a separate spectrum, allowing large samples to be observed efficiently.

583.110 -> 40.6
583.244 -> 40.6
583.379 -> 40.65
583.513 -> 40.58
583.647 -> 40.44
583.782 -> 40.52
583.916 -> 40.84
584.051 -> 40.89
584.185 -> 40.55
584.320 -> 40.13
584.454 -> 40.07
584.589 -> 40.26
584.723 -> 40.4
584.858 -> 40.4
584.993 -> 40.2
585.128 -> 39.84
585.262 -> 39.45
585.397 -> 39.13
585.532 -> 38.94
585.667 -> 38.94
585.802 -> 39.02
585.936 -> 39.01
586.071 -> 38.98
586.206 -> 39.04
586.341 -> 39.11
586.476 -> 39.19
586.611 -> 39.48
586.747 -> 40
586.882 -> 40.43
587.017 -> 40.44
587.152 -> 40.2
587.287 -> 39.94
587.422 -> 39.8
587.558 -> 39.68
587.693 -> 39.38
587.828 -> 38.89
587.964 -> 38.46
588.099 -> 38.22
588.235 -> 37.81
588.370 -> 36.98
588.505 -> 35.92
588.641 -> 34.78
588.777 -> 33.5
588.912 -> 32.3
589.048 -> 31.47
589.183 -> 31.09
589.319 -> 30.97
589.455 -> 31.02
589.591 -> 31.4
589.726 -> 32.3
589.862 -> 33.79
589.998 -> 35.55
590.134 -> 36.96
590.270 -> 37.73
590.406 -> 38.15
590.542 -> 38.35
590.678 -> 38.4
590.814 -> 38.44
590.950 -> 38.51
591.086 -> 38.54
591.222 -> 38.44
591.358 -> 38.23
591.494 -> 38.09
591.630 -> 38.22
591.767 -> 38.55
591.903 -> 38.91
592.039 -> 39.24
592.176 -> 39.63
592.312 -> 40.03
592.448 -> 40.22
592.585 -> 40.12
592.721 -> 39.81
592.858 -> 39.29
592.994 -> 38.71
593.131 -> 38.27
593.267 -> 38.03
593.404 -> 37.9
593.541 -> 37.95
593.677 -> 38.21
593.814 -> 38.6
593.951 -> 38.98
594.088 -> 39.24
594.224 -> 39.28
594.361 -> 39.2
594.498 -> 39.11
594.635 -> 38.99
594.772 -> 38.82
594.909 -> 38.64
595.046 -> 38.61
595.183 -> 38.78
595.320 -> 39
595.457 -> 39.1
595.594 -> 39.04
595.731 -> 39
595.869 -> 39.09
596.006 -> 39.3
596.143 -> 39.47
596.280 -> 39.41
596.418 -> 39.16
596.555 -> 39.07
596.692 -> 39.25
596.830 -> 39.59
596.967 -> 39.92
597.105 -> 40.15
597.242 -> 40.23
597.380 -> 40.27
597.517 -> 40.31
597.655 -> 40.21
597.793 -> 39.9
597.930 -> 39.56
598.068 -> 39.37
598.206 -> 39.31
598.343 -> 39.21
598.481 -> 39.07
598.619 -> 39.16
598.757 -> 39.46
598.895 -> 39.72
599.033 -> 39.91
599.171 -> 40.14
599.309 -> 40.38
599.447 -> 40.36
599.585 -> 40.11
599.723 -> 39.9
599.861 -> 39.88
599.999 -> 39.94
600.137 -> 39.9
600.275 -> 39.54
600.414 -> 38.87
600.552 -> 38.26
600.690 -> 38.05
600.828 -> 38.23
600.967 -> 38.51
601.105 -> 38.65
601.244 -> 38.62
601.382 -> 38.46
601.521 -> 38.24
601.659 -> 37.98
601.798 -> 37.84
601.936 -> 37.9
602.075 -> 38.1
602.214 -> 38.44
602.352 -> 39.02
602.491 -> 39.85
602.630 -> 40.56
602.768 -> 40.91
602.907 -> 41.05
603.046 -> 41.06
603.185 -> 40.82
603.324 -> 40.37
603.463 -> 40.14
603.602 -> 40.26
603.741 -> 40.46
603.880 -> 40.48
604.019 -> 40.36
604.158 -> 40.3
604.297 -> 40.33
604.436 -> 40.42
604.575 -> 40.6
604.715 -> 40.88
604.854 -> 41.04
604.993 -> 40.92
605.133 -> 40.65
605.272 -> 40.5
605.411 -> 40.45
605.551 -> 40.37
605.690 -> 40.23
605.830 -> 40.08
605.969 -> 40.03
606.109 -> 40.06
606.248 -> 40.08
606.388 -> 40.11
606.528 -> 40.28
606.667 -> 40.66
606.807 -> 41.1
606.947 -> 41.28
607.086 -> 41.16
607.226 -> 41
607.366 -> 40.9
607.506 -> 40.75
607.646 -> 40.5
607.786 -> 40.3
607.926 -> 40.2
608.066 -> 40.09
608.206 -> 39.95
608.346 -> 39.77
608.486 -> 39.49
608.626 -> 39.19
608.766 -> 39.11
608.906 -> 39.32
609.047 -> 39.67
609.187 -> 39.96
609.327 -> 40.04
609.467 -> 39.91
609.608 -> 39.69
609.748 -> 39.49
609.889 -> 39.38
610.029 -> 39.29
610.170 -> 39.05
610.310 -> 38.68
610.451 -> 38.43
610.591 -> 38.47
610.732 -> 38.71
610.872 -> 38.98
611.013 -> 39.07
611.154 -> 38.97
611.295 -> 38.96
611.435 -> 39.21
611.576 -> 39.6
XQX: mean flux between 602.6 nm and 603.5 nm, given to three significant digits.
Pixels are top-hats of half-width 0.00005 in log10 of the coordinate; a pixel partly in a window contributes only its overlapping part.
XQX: 40.7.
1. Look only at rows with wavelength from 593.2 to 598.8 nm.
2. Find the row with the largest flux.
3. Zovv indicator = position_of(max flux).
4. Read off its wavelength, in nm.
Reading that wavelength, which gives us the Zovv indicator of 597.517 nm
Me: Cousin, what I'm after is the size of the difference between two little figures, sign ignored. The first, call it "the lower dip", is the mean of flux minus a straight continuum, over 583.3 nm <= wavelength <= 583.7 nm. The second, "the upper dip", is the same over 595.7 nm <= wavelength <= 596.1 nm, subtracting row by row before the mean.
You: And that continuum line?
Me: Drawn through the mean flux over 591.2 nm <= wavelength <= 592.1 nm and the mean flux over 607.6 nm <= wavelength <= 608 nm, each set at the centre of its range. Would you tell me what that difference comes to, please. 2.8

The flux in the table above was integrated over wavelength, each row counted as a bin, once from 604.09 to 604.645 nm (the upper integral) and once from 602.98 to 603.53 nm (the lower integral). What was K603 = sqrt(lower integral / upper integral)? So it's 1.00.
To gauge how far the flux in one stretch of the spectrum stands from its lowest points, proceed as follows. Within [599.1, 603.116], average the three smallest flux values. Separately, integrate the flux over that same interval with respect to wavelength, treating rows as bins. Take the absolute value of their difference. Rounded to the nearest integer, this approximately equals 120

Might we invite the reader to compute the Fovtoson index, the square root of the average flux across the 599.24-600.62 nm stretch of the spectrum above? 6.30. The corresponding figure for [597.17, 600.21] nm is 6.31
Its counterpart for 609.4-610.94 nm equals 6.25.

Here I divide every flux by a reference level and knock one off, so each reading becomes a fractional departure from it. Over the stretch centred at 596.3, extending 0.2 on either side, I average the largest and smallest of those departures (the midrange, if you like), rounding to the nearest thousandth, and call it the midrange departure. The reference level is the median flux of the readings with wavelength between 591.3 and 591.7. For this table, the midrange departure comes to 0.029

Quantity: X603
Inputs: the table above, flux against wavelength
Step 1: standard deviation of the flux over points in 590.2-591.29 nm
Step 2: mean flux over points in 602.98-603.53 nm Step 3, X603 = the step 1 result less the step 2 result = -40.3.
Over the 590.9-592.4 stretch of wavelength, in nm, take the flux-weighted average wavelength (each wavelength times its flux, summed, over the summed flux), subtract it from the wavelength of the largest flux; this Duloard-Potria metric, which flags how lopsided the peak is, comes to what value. 0.68 nm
